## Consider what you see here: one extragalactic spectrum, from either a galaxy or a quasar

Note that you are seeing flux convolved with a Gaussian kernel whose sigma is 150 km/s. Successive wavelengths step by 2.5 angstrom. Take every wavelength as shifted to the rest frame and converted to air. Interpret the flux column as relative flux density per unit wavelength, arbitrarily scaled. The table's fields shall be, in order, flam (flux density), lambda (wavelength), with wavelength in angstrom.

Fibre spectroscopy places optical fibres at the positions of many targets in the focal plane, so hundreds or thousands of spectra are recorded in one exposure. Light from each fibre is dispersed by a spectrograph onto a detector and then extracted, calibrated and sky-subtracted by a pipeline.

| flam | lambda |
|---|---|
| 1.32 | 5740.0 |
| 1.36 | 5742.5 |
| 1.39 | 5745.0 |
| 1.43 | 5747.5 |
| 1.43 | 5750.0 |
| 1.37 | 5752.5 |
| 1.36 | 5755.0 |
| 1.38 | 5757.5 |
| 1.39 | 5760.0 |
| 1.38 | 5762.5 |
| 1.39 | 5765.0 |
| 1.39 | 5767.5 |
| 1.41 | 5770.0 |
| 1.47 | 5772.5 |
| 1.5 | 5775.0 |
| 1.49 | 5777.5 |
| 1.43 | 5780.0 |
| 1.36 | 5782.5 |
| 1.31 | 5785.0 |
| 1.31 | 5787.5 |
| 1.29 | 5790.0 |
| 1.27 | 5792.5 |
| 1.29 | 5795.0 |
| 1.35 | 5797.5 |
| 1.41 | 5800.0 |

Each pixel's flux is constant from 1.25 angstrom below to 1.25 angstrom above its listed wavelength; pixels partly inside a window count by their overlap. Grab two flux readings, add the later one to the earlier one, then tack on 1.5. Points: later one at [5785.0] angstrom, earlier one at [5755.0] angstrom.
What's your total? 4.17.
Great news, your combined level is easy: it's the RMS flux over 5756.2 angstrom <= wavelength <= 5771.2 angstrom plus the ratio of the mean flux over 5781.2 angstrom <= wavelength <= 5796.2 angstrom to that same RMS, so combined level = 2.329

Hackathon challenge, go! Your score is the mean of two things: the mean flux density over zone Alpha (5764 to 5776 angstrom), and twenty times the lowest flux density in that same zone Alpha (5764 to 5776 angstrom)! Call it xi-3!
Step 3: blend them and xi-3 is 14.6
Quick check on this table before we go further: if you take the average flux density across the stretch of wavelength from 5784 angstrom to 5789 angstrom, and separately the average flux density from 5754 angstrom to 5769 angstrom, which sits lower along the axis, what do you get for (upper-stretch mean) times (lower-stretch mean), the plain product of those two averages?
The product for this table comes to 1.81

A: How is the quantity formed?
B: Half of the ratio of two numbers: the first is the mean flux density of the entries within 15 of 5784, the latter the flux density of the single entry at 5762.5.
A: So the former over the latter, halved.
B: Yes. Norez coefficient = 0.498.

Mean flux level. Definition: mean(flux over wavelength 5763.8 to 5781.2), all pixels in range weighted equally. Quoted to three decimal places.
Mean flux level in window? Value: 1.440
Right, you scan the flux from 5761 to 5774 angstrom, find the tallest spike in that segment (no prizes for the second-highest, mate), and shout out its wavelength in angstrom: 5772.5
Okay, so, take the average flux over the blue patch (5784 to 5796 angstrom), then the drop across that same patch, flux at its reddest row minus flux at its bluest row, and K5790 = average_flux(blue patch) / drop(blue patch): -65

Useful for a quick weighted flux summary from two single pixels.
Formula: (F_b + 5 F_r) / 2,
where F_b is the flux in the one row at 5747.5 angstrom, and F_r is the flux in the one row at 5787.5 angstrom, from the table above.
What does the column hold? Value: 3.99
